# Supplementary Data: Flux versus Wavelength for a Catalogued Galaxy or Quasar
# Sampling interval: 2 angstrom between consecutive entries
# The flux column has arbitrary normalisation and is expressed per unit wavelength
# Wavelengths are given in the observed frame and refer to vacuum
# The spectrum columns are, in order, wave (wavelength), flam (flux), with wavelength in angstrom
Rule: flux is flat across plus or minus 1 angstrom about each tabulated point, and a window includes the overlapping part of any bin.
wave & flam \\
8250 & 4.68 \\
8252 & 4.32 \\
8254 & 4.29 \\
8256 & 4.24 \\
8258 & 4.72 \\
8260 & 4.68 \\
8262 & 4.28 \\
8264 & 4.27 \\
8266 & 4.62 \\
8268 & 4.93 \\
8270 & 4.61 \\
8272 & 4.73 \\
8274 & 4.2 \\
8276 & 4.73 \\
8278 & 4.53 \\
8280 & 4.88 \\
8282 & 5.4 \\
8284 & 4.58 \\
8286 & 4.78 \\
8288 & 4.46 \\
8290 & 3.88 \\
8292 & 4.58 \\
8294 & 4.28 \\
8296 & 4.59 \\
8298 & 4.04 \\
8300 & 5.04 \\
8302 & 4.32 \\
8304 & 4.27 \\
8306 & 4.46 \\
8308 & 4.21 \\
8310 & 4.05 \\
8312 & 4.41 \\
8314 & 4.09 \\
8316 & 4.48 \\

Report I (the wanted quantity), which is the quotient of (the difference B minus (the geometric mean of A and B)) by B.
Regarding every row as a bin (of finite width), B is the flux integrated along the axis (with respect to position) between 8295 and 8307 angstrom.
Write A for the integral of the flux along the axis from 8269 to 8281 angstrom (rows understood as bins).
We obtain -0.018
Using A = 55.4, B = 53.4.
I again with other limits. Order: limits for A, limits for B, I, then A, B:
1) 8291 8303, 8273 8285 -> 0.026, 53.7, 56.6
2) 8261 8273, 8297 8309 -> -0.021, 54.9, 52.7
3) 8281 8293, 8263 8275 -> -0.006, 55.4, 54.7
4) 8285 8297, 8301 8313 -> -0.016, 53.1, 51.4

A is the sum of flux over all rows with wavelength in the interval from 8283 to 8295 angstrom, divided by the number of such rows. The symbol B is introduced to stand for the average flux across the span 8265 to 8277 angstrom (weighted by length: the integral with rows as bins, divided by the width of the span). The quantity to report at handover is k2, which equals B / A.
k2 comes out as 1.05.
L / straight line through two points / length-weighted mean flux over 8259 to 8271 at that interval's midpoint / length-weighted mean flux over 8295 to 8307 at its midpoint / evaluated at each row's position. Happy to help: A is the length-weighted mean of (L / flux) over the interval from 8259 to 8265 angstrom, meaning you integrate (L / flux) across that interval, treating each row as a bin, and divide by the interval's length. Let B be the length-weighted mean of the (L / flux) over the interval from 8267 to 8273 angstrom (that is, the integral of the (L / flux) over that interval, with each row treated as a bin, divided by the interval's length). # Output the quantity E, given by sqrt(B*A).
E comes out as 1.00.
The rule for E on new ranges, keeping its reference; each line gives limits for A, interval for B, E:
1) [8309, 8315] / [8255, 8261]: 1.03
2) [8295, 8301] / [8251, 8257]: 1.03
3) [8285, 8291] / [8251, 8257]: 1.05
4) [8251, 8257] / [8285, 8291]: 1.05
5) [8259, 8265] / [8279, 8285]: 0.98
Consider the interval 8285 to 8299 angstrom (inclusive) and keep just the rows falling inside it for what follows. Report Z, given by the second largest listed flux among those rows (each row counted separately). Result 4.59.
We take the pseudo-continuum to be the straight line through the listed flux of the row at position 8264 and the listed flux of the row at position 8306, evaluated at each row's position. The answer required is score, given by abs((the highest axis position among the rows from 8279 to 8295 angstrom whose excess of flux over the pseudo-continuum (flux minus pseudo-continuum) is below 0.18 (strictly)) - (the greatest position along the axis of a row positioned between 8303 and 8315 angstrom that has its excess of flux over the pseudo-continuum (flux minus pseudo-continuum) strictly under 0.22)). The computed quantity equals 20 angstrom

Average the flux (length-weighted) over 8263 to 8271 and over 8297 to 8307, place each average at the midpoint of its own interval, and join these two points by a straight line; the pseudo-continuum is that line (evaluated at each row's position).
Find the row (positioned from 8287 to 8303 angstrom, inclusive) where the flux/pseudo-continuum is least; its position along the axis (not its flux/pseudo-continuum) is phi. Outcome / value 8290 angstrom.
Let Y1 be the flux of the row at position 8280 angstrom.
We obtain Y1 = 4.88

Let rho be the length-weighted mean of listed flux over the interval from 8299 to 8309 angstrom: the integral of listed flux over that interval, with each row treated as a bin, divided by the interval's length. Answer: 4.46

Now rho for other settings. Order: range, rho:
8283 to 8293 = 4.46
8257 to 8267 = 4.51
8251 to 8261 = 4.45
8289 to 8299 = 4.27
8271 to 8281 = 4.61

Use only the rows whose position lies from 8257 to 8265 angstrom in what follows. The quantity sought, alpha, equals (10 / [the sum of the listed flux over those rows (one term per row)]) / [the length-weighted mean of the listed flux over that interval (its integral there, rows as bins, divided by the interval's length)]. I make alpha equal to 0.12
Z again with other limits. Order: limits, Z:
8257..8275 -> 4.73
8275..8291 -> 4.88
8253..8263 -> 4.68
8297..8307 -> 4.46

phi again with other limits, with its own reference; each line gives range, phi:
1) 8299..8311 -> 8310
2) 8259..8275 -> 8274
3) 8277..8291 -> 8290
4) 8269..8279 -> 8274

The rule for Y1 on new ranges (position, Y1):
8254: 4.29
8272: 4.73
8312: 4.41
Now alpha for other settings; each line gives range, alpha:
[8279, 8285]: 0.14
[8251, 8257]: 0.18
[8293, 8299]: 0.18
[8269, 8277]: 0.12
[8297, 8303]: 0.17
